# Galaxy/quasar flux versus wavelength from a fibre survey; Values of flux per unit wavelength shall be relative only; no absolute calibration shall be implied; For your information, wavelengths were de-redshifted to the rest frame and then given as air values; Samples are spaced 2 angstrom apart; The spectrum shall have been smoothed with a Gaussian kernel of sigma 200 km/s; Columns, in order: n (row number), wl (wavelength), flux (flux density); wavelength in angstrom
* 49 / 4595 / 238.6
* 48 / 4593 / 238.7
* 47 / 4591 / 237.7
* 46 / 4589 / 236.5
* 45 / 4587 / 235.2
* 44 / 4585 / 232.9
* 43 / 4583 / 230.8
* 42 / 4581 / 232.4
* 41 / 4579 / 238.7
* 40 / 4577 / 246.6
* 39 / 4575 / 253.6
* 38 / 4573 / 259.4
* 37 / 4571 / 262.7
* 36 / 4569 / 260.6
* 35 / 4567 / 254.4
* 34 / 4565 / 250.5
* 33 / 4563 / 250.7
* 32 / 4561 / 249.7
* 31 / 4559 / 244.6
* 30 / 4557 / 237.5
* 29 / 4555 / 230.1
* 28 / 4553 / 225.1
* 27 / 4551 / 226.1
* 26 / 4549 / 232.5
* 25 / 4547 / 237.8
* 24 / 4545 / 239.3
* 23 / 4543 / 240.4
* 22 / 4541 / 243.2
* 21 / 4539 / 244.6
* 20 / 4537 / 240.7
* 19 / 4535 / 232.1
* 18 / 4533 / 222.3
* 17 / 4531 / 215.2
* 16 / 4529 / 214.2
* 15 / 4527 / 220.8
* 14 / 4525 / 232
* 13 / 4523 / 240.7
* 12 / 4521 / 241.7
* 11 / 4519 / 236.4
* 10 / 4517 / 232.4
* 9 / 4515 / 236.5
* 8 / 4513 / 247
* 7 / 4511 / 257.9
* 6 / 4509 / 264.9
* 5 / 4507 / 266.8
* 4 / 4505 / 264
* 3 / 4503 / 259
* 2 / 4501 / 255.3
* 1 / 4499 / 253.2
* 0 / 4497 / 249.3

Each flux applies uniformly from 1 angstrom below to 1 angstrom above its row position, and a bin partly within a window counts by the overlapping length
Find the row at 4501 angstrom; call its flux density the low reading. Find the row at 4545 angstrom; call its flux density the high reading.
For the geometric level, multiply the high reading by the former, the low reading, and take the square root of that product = 247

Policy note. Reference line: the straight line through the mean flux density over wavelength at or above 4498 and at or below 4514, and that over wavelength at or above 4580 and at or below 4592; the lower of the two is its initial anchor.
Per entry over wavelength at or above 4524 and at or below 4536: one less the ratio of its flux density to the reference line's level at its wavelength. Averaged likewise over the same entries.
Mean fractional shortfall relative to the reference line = 0.11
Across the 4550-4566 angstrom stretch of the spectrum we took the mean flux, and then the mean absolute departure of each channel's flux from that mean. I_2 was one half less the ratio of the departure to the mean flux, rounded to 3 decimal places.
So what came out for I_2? 0.460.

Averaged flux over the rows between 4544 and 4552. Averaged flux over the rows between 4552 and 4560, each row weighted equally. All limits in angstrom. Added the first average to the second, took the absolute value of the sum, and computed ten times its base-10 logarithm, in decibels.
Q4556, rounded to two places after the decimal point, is 26.70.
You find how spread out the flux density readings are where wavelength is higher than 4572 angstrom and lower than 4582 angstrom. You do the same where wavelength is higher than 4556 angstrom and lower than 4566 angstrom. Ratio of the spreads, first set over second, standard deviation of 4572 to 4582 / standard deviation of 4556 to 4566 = 1.9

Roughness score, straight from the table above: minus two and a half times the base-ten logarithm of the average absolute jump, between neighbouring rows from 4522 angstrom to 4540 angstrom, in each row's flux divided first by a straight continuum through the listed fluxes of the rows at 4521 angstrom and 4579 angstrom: 3.82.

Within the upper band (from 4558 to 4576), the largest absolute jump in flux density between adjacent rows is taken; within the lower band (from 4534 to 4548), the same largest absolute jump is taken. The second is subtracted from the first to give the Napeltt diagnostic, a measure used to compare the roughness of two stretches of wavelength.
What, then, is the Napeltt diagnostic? -2.4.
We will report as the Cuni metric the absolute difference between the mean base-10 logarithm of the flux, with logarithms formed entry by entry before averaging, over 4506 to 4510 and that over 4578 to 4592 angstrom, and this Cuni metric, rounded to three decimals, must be 0.054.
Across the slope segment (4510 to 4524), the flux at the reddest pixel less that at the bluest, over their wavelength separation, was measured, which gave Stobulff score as -1.4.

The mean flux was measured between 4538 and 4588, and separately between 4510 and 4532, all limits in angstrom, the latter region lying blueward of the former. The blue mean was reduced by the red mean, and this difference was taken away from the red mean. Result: 251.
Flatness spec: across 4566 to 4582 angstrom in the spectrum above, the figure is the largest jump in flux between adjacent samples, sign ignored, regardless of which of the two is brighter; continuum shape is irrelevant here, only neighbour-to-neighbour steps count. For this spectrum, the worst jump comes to 7.9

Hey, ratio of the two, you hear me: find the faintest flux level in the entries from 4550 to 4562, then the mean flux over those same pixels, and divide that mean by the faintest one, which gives 1.05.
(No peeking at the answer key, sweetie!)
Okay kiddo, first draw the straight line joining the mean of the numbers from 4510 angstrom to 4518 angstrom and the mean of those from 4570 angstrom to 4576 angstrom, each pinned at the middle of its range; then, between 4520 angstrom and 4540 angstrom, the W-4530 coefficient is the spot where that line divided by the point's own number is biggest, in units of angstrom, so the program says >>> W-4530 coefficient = 4529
